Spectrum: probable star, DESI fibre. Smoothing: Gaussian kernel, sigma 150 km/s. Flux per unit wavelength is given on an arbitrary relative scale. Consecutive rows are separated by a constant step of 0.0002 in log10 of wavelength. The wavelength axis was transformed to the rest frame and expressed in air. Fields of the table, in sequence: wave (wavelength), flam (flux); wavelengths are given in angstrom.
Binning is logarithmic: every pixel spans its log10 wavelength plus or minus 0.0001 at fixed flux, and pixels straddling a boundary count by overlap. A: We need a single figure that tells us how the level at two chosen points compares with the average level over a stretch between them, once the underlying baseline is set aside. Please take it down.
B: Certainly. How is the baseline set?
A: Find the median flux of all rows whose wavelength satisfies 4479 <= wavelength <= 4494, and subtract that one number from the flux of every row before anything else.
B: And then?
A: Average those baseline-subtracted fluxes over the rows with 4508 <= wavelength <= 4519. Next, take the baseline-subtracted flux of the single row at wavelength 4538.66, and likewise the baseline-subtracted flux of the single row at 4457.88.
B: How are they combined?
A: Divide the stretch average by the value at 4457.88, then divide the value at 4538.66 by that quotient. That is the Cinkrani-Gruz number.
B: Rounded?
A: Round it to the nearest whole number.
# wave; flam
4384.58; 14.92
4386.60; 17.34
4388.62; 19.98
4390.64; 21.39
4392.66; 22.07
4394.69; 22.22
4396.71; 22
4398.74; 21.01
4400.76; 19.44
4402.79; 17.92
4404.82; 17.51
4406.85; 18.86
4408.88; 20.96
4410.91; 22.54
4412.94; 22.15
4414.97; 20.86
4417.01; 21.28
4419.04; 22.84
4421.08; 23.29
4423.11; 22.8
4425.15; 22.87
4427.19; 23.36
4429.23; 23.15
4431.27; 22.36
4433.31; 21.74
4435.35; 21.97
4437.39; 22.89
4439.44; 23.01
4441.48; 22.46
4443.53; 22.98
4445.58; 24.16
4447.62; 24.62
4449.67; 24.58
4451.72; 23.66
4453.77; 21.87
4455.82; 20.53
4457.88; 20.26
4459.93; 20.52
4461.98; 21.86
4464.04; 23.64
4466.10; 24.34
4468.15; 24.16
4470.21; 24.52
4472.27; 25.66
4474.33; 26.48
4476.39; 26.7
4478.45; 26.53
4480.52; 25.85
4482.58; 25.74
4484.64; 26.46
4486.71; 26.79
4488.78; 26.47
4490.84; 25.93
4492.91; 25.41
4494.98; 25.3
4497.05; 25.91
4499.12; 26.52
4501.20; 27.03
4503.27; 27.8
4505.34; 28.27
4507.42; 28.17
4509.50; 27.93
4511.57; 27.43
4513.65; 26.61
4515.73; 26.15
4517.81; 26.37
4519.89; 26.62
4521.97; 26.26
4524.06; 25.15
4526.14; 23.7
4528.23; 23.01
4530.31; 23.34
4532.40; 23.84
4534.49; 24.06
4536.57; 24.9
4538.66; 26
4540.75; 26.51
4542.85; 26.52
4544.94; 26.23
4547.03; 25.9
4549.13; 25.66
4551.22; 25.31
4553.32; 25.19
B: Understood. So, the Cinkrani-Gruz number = 0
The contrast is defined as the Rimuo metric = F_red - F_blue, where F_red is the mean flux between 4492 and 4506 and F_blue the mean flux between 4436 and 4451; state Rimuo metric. 3.1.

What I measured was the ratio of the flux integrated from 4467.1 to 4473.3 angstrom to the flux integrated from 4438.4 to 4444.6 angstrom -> 1.09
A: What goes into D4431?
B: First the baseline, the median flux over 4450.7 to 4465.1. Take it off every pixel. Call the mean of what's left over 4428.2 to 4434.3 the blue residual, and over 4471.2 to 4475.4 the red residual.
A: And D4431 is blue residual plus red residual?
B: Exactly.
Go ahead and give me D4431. 4.8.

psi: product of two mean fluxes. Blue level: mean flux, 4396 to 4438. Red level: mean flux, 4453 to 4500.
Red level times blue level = 531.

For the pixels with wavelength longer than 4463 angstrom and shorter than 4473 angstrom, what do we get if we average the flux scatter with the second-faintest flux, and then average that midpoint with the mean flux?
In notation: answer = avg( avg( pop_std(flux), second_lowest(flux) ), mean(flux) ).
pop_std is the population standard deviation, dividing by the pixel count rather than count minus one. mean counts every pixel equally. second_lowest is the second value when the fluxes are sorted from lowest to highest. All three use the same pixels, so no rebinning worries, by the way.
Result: 18.4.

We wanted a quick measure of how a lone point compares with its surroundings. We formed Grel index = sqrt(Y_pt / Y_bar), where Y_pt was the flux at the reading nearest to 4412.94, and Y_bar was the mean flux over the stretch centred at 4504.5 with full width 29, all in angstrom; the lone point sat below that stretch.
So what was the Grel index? 0.91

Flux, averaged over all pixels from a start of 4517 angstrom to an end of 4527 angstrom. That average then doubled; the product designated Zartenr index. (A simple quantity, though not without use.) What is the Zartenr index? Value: 51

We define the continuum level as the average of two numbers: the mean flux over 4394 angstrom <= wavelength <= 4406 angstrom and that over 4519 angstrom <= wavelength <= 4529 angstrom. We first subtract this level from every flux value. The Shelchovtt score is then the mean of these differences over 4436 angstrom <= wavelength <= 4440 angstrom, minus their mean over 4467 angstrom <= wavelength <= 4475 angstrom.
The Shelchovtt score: -2.3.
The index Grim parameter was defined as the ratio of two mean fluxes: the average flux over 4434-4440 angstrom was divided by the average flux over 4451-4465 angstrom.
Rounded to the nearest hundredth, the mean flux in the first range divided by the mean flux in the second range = 1.04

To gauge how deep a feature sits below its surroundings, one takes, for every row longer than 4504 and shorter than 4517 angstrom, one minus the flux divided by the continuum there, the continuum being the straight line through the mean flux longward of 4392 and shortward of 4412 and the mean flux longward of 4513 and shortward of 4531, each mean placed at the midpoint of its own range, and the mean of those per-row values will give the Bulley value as -0.11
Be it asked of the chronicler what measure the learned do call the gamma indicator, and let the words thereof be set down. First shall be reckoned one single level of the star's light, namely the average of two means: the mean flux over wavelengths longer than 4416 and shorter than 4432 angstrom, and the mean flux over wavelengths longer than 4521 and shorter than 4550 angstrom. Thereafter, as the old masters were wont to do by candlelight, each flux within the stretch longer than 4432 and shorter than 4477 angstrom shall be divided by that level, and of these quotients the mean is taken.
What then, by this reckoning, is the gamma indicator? 0.97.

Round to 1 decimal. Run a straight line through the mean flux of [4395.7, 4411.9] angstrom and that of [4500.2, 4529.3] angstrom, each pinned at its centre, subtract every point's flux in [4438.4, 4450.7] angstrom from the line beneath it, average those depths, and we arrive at -1.2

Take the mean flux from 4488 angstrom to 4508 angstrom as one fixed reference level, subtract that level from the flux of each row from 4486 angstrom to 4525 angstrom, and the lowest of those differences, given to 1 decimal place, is -1.5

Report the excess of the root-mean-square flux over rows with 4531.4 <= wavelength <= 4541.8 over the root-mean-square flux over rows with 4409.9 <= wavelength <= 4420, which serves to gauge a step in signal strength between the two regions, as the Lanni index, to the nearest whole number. 3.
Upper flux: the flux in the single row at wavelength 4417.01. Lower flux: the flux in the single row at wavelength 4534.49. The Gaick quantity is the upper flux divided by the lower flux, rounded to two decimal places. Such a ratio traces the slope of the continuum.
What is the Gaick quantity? 0.88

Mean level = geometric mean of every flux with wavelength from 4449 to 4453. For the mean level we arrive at 24.1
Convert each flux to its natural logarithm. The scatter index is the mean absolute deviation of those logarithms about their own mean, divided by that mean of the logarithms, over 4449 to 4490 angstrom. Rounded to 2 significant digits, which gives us 0.024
